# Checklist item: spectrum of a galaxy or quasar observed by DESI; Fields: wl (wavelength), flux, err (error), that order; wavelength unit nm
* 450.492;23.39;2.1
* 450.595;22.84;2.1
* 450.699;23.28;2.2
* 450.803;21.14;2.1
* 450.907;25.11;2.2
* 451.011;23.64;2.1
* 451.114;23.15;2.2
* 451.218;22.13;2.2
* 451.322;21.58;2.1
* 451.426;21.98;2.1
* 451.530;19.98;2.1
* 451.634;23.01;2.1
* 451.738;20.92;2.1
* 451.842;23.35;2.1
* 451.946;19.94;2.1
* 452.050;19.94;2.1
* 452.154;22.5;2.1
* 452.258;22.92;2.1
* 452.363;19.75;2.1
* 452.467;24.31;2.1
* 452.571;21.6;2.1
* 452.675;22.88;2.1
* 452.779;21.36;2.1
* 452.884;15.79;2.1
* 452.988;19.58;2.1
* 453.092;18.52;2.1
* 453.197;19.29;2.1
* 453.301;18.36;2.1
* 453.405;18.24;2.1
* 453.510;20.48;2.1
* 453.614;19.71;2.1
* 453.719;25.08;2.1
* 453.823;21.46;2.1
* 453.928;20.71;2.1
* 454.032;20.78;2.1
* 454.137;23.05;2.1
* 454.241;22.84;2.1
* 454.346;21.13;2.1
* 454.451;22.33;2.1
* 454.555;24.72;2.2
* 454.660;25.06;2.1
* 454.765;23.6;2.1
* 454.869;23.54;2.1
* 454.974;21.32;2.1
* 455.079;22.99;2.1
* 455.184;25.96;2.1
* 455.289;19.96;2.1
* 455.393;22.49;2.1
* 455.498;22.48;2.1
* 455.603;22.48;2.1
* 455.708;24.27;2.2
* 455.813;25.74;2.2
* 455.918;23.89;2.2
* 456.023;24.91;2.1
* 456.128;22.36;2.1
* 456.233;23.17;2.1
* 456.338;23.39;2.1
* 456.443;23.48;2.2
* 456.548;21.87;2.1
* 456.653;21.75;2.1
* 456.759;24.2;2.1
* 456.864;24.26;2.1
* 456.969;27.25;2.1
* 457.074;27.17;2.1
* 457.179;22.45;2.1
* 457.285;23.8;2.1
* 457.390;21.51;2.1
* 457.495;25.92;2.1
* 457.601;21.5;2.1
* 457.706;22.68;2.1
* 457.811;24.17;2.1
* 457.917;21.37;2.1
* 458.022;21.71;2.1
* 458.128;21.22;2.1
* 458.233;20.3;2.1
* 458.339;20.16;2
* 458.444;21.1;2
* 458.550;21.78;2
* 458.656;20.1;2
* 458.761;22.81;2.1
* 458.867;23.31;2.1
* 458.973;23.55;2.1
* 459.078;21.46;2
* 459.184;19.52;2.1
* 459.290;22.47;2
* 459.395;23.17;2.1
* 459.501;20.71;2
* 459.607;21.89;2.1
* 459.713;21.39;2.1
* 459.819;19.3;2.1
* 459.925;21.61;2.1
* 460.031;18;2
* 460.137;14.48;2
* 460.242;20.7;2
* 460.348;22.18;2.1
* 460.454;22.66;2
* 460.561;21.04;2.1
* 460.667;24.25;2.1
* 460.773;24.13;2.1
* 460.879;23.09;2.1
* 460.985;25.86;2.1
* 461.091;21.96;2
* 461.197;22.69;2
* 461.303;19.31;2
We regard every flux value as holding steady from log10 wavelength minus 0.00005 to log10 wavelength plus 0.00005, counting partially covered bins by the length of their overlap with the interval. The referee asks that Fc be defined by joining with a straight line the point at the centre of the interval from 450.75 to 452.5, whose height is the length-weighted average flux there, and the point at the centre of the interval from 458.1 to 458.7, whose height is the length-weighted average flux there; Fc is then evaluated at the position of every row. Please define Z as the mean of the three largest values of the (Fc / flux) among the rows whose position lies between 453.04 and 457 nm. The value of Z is 1.18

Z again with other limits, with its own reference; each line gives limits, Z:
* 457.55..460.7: 1.20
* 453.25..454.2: 1.16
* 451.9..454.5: 1.25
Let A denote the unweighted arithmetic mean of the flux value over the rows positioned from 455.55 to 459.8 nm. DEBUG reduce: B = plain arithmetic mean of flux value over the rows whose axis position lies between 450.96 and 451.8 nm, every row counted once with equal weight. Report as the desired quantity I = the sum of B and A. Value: 44.8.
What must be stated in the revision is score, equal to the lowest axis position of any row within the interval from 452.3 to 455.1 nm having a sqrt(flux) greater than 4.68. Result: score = 452.467 nm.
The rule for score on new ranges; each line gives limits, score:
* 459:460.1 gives 459.290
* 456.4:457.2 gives 456.443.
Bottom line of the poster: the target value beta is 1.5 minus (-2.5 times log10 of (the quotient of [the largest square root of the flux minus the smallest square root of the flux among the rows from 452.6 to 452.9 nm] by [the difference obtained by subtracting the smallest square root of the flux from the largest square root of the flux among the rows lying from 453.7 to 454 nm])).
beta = 2.1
